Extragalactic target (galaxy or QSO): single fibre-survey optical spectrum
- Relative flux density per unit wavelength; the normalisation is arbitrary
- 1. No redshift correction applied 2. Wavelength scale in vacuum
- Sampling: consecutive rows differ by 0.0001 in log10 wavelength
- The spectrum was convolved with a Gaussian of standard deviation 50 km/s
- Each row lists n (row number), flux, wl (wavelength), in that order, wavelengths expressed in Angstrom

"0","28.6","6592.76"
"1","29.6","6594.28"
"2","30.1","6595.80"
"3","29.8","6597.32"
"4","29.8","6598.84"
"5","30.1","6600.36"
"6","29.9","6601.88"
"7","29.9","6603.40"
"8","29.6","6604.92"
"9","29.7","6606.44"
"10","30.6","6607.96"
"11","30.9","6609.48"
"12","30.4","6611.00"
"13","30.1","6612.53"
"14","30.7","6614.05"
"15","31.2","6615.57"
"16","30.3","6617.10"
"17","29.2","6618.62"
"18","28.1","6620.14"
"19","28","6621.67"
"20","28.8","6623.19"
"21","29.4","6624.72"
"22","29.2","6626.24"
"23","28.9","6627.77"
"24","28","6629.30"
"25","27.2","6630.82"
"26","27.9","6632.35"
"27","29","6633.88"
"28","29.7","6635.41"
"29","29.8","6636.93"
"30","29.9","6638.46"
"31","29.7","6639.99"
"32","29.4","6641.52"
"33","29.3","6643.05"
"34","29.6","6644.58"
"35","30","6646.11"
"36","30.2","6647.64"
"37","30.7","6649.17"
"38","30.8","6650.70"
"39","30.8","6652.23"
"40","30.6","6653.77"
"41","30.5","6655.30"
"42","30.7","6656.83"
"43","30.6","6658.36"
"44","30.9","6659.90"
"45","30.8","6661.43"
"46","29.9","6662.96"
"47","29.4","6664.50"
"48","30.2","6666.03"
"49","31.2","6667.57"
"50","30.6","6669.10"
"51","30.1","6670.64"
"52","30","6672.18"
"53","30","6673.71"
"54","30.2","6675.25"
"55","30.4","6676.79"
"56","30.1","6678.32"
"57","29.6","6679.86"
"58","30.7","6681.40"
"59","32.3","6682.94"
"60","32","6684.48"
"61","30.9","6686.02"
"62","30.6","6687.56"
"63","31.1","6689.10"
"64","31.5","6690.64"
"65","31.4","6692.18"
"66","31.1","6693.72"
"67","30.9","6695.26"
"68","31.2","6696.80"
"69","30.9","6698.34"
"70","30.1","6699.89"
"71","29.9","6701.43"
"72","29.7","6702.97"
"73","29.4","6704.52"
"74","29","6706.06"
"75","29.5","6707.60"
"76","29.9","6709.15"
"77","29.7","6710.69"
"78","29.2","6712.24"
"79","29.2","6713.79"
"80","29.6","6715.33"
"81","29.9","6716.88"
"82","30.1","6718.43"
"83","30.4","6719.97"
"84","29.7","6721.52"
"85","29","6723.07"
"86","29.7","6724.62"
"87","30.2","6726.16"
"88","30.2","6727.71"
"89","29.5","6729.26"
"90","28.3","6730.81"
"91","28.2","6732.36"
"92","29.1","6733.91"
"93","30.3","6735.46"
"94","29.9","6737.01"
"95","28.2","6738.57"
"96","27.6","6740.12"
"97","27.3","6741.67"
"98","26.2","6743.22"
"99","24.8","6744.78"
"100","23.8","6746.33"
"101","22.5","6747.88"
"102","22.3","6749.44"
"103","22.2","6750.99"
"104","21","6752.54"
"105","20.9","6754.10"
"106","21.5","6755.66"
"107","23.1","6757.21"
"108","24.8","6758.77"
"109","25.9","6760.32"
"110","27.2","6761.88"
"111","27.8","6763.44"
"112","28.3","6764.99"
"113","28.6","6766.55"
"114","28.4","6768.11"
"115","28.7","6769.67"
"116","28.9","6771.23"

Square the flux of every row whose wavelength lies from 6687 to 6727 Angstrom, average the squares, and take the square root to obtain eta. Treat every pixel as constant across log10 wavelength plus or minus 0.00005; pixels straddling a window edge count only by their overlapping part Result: 30.1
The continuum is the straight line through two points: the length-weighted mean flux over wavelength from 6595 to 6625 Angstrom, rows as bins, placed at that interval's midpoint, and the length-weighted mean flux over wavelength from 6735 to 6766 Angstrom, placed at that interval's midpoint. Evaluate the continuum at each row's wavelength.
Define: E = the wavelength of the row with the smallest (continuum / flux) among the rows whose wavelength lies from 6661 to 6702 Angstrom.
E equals 6682.94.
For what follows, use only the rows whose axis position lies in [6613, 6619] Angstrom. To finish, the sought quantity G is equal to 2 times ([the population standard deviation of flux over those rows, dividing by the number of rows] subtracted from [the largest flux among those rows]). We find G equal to 60.9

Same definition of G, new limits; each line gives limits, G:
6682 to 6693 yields 63.5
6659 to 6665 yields 60.5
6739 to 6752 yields 51.0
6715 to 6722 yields 60.2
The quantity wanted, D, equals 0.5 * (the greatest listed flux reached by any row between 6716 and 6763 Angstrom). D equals 15.2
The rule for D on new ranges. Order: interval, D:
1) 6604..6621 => 15.6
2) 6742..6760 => 13.1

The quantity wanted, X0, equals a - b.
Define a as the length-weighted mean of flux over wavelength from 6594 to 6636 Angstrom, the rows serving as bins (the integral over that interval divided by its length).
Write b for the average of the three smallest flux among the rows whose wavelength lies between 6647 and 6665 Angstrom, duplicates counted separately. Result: -0.3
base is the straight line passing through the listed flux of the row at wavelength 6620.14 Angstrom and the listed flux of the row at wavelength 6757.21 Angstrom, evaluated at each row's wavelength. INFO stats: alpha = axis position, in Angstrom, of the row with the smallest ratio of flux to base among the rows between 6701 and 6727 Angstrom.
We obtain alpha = 6706.06 Angstrom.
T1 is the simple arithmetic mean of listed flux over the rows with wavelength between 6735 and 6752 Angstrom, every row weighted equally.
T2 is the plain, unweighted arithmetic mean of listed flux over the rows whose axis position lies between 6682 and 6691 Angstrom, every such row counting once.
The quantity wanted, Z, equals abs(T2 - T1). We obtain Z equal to 5.5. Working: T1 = 26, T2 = 31.4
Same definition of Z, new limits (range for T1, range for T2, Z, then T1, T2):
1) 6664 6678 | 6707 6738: 0.7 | 30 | 29.6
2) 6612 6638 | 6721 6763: 2.7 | 29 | 26.4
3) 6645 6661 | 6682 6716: 0.2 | 31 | 30.4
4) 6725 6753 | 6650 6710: 3.7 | 27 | 30.5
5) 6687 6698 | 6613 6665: 1.4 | 31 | 29.7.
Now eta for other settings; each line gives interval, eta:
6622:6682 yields 29.9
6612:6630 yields 29.3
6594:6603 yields 29.9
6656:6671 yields 30.4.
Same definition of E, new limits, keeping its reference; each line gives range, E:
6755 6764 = 6763.44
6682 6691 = 6682.94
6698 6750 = 6735.46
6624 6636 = 6635.41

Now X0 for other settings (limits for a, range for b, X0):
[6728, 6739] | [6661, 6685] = -0.5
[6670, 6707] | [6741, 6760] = 9.4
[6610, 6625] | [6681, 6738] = 1.1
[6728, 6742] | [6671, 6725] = -0.3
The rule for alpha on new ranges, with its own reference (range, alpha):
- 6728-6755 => 6754.10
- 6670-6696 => 6679.86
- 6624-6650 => 6630.82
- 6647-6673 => 6664.50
